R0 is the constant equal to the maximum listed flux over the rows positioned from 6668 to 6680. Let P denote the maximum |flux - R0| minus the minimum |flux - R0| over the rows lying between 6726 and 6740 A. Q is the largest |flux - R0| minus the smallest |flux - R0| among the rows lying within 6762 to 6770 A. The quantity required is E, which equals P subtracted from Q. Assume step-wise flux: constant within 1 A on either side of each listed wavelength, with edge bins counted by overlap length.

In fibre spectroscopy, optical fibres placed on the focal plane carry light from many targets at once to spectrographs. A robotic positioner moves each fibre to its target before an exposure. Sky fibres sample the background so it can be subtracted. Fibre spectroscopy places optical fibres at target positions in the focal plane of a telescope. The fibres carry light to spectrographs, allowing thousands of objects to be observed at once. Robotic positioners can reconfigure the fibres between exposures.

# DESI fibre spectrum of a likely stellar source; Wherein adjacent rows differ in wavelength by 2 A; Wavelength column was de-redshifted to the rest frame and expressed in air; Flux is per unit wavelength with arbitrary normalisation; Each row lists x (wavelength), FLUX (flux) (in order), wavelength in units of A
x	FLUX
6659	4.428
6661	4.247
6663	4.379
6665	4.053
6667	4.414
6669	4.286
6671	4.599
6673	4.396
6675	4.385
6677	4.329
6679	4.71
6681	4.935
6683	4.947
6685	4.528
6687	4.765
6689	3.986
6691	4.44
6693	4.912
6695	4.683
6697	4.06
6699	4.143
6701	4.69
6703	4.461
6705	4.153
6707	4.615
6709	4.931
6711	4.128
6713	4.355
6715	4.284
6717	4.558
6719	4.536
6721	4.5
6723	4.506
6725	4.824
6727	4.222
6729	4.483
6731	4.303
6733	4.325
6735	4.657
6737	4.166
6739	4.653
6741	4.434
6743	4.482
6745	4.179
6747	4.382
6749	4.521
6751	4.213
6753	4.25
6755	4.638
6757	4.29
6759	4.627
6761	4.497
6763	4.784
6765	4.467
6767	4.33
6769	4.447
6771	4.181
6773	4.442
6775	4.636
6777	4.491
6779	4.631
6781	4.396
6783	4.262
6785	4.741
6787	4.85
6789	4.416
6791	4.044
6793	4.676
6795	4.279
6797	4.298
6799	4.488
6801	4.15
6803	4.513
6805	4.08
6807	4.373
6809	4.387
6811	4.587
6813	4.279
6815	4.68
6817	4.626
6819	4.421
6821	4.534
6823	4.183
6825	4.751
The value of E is -0.2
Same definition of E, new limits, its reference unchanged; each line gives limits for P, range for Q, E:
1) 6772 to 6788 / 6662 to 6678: 0.1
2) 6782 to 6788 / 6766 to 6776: 0.0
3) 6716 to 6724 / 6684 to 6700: 0.6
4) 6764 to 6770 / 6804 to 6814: 0.4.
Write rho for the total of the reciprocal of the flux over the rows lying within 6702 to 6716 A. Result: 1.59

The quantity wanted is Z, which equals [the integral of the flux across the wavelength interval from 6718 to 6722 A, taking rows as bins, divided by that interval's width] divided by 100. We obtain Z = 0.0452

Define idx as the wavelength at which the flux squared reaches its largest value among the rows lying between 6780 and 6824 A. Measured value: 6787 A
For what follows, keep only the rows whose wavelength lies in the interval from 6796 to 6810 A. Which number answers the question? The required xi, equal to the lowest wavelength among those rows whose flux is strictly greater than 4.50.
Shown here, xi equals 6803 A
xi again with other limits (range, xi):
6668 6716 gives 6671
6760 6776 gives 6763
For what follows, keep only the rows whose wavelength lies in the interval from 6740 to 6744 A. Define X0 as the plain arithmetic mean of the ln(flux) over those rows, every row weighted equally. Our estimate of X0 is 1.49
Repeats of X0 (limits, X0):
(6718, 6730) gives 1.51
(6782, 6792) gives 1.49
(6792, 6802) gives 1.48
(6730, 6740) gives 1.49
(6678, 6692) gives 1.53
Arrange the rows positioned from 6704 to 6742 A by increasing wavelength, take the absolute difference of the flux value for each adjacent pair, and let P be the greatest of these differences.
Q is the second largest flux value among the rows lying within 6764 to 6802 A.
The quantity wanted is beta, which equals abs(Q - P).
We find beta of 3.94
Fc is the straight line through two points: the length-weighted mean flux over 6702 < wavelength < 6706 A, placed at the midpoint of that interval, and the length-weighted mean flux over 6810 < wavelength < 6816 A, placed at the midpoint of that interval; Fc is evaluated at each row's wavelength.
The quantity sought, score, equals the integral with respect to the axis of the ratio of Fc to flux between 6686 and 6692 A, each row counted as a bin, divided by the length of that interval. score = 0.98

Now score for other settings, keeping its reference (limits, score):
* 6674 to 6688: 0.92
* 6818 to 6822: 1.01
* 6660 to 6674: 0.98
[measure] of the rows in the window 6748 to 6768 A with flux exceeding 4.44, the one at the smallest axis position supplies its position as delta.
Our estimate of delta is 6749 A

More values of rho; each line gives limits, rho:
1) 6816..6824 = 0.90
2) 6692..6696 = 0.42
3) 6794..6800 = 0.69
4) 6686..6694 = 0.89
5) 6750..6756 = 0.69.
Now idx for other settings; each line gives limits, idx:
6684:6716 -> 6709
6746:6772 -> 6763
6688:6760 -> 6709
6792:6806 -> 6793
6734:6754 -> 6735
